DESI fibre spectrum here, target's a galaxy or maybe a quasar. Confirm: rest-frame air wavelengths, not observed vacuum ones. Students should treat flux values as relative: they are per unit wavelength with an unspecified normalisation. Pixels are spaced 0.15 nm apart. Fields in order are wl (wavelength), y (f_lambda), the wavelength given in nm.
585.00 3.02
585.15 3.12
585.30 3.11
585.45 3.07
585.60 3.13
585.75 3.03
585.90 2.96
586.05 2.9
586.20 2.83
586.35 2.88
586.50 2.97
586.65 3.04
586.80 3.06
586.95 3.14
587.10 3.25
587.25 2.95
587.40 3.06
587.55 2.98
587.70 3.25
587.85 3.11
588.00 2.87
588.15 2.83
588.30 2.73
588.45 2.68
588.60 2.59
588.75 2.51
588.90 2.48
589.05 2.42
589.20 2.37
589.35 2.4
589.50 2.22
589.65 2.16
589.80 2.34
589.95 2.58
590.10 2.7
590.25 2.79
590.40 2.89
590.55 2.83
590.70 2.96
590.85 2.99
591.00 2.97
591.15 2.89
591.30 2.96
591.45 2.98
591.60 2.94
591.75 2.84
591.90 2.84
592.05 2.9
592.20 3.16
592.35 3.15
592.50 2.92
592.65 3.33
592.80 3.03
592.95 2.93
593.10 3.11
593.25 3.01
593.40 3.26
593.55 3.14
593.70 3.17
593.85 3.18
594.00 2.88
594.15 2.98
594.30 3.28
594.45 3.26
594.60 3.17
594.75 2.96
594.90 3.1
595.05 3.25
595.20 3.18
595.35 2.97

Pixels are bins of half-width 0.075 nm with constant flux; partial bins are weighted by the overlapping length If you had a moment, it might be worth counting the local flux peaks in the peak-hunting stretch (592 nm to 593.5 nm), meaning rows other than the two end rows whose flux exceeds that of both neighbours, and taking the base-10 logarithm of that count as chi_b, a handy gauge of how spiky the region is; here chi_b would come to 0.48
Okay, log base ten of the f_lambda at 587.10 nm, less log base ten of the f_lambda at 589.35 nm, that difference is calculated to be 0.13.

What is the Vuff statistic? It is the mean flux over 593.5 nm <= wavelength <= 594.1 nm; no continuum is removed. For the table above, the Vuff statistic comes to 3.09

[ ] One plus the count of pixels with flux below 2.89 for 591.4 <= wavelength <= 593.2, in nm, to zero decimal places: 3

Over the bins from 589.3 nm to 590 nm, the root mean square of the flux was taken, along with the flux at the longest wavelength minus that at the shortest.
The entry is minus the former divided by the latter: -13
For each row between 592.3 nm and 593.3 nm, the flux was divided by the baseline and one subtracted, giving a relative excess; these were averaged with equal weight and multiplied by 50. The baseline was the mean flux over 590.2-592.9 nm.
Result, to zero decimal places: 2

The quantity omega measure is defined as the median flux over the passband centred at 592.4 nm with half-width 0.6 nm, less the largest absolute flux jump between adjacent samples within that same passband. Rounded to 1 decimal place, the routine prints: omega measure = 2.6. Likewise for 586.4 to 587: 3.0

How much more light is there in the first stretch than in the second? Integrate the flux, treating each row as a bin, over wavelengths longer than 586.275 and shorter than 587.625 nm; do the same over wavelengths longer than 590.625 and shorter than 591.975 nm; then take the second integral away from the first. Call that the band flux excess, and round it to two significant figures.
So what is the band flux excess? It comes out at 0.14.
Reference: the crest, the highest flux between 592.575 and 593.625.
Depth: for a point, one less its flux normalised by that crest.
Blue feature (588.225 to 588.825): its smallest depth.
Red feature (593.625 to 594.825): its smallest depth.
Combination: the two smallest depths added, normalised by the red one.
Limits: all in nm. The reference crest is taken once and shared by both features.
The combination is 13.0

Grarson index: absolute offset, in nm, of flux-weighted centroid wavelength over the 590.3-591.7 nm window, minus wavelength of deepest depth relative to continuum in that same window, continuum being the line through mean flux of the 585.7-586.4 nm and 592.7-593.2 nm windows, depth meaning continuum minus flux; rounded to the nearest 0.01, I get 0.45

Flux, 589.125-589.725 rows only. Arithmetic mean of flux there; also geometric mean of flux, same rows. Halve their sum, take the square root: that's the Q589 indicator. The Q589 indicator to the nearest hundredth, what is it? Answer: 1.51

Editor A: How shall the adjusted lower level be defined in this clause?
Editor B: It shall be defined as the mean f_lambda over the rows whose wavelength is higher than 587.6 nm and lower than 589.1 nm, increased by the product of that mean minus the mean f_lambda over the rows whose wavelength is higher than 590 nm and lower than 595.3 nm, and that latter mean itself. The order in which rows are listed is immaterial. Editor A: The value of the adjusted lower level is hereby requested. 1.9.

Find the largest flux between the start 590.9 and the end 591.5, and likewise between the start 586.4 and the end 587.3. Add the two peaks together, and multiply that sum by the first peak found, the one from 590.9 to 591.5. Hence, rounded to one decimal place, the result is 18.6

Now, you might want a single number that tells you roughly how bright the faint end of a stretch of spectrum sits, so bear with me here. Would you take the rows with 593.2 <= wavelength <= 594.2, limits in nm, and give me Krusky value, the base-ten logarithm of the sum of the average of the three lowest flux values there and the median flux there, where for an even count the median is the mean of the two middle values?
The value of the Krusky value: 0.785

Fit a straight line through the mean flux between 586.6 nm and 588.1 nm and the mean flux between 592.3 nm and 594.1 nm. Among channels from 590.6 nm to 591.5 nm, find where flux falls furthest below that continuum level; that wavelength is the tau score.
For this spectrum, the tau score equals 591.15 nm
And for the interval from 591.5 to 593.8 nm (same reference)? 591.90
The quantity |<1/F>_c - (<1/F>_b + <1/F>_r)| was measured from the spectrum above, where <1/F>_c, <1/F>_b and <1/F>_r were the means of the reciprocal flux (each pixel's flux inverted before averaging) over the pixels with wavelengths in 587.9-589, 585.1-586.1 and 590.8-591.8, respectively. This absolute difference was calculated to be 0.293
